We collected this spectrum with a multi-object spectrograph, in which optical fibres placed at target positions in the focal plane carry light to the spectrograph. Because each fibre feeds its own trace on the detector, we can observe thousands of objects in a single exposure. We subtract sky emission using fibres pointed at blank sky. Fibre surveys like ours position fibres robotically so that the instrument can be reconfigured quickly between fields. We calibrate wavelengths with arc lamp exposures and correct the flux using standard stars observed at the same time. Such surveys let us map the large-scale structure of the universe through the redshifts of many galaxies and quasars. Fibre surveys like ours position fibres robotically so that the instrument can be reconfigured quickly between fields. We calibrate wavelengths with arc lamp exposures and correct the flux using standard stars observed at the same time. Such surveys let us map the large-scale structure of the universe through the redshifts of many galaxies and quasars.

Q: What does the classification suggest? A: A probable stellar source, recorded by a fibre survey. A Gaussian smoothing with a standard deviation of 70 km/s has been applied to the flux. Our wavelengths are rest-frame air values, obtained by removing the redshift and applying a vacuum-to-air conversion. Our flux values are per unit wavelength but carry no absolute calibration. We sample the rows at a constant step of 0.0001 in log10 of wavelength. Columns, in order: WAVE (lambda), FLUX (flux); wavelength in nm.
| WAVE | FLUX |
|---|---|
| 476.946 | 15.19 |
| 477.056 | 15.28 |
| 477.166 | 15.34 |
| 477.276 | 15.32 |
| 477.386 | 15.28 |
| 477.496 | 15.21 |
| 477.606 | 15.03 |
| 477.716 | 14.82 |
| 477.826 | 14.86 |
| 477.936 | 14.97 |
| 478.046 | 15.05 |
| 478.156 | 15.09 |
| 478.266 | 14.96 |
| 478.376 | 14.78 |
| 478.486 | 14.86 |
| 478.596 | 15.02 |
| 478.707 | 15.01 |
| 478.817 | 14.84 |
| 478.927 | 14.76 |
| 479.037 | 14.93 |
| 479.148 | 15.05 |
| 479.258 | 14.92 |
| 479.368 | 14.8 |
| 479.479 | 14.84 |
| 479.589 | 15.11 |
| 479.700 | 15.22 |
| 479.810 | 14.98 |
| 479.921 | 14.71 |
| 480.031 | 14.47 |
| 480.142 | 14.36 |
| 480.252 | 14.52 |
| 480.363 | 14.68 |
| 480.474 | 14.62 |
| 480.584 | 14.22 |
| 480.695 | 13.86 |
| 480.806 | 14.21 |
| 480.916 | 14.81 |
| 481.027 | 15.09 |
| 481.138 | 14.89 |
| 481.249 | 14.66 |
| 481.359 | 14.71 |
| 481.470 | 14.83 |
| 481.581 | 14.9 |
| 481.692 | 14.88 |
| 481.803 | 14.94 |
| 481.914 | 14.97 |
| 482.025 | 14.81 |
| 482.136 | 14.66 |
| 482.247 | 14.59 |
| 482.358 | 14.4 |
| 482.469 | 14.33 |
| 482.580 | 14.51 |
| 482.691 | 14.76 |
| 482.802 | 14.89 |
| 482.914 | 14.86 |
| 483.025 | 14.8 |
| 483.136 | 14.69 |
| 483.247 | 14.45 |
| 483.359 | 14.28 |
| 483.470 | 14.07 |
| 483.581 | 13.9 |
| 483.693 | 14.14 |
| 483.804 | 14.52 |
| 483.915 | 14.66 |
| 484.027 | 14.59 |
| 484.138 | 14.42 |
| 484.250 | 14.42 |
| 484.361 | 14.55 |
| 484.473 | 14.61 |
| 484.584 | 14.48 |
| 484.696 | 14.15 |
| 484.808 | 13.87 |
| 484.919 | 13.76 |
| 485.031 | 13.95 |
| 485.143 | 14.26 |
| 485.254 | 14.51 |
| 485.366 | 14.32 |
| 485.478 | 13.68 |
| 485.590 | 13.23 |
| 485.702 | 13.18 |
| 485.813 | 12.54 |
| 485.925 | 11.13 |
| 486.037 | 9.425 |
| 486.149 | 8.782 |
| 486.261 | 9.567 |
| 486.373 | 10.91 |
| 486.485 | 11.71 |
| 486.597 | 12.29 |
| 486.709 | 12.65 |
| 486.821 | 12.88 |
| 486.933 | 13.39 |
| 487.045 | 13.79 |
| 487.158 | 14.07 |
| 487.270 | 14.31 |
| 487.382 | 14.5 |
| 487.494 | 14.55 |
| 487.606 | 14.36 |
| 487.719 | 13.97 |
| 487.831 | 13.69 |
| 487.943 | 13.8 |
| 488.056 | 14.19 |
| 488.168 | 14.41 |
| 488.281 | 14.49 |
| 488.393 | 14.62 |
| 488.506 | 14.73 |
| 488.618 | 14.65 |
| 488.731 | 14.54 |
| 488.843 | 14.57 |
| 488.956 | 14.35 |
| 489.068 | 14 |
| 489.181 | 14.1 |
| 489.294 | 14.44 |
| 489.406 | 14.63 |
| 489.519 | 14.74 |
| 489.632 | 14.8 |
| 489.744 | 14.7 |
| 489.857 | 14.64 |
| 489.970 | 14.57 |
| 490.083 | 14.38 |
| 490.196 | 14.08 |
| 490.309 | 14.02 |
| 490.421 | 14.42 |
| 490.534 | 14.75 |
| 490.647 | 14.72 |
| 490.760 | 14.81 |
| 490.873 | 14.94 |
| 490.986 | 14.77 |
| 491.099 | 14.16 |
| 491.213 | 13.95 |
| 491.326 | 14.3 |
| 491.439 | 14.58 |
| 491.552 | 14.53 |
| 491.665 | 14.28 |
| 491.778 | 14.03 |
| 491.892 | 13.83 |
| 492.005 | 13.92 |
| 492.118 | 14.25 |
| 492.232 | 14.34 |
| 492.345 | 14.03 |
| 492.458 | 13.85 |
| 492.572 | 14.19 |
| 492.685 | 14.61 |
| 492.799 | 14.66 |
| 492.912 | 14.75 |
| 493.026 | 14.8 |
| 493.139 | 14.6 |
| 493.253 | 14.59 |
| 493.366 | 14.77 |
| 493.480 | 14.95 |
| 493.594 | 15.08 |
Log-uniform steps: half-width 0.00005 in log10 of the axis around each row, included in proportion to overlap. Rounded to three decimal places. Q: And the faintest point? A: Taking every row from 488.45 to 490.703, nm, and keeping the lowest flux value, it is 14.000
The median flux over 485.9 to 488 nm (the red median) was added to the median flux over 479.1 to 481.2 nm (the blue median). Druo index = 28.2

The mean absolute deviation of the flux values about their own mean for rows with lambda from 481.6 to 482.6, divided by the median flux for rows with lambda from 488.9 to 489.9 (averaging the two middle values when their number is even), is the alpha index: 0.014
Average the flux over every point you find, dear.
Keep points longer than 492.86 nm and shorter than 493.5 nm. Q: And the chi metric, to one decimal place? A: 14.7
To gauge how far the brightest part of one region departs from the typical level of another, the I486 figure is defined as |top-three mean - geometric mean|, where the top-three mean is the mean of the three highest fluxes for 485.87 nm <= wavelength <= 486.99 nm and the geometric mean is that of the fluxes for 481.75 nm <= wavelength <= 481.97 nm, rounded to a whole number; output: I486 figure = 2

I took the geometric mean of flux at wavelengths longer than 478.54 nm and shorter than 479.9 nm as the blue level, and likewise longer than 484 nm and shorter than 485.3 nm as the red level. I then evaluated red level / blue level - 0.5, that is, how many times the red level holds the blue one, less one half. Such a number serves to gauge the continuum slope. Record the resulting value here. 0.456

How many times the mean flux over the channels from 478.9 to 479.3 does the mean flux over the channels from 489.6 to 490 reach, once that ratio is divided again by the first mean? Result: 0.066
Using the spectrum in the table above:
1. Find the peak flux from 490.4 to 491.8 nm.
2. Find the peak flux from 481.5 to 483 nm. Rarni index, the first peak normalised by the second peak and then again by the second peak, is 0.0667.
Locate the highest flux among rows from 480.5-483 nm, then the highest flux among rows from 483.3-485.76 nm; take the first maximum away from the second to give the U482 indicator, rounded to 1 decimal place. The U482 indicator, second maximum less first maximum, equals -0.4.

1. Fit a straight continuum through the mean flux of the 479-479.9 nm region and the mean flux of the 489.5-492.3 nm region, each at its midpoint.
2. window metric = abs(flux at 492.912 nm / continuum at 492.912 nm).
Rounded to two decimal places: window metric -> 1.03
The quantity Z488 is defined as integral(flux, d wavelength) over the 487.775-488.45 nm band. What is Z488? 10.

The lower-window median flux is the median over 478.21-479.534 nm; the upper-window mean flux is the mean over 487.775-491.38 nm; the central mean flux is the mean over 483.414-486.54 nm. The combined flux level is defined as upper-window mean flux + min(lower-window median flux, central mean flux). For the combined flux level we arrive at 27.70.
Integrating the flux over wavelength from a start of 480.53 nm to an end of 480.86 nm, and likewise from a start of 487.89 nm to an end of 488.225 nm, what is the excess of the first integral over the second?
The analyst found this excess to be -0.08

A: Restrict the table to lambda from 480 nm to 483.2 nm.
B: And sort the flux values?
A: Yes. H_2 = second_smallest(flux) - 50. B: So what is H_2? -35.8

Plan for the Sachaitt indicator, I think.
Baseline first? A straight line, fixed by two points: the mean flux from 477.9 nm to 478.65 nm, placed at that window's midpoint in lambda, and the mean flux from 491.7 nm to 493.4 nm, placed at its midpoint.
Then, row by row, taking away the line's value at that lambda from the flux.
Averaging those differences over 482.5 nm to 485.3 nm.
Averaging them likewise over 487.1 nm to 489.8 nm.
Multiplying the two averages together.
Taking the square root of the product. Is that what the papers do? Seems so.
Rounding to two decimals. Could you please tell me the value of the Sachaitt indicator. 0.21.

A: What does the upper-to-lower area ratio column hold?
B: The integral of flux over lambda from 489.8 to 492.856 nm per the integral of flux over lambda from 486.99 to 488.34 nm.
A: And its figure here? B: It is 2.3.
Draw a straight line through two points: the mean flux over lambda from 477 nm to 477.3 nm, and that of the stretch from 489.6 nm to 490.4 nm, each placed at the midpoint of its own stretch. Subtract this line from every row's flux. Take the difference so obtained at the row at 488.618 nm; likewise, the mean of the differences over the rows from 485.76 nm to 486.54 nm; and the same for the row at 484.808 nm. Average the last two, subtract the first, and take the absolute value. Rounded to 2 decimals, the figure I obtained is 2.63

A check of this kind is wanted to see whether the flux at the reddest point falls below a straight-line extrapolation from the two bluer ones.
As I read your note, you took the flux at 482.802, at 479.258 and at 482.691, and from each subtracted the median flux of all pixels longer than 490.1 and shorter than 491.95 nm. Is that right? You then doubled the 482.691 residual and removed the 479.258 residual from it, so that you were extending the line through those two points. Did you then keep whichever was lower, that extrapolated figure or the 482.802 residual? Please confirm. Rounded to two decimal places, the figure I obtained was 0.24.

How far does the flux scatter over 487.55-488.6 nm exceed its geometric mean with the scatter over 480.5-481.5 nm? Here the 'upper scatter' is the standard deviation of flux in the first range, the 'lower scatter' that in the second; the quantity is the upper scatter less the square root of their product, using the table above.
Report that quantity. 0.0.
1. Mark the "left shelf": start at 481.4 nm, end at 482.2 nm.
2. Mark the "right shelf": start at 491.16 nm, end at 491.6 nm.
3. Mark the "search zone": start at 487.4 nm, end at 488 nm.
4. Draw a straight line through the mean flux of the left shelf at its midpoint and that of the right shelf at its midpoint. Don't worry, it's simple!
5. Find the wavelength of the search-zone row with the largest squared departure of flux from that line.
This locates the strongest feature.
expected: 487.831 nm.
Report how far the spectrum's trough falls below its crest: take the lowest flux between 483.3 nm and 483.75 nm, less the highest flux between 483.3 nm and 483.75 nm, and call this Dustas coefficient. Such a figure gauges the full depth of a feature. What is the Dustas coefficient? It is -0.38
